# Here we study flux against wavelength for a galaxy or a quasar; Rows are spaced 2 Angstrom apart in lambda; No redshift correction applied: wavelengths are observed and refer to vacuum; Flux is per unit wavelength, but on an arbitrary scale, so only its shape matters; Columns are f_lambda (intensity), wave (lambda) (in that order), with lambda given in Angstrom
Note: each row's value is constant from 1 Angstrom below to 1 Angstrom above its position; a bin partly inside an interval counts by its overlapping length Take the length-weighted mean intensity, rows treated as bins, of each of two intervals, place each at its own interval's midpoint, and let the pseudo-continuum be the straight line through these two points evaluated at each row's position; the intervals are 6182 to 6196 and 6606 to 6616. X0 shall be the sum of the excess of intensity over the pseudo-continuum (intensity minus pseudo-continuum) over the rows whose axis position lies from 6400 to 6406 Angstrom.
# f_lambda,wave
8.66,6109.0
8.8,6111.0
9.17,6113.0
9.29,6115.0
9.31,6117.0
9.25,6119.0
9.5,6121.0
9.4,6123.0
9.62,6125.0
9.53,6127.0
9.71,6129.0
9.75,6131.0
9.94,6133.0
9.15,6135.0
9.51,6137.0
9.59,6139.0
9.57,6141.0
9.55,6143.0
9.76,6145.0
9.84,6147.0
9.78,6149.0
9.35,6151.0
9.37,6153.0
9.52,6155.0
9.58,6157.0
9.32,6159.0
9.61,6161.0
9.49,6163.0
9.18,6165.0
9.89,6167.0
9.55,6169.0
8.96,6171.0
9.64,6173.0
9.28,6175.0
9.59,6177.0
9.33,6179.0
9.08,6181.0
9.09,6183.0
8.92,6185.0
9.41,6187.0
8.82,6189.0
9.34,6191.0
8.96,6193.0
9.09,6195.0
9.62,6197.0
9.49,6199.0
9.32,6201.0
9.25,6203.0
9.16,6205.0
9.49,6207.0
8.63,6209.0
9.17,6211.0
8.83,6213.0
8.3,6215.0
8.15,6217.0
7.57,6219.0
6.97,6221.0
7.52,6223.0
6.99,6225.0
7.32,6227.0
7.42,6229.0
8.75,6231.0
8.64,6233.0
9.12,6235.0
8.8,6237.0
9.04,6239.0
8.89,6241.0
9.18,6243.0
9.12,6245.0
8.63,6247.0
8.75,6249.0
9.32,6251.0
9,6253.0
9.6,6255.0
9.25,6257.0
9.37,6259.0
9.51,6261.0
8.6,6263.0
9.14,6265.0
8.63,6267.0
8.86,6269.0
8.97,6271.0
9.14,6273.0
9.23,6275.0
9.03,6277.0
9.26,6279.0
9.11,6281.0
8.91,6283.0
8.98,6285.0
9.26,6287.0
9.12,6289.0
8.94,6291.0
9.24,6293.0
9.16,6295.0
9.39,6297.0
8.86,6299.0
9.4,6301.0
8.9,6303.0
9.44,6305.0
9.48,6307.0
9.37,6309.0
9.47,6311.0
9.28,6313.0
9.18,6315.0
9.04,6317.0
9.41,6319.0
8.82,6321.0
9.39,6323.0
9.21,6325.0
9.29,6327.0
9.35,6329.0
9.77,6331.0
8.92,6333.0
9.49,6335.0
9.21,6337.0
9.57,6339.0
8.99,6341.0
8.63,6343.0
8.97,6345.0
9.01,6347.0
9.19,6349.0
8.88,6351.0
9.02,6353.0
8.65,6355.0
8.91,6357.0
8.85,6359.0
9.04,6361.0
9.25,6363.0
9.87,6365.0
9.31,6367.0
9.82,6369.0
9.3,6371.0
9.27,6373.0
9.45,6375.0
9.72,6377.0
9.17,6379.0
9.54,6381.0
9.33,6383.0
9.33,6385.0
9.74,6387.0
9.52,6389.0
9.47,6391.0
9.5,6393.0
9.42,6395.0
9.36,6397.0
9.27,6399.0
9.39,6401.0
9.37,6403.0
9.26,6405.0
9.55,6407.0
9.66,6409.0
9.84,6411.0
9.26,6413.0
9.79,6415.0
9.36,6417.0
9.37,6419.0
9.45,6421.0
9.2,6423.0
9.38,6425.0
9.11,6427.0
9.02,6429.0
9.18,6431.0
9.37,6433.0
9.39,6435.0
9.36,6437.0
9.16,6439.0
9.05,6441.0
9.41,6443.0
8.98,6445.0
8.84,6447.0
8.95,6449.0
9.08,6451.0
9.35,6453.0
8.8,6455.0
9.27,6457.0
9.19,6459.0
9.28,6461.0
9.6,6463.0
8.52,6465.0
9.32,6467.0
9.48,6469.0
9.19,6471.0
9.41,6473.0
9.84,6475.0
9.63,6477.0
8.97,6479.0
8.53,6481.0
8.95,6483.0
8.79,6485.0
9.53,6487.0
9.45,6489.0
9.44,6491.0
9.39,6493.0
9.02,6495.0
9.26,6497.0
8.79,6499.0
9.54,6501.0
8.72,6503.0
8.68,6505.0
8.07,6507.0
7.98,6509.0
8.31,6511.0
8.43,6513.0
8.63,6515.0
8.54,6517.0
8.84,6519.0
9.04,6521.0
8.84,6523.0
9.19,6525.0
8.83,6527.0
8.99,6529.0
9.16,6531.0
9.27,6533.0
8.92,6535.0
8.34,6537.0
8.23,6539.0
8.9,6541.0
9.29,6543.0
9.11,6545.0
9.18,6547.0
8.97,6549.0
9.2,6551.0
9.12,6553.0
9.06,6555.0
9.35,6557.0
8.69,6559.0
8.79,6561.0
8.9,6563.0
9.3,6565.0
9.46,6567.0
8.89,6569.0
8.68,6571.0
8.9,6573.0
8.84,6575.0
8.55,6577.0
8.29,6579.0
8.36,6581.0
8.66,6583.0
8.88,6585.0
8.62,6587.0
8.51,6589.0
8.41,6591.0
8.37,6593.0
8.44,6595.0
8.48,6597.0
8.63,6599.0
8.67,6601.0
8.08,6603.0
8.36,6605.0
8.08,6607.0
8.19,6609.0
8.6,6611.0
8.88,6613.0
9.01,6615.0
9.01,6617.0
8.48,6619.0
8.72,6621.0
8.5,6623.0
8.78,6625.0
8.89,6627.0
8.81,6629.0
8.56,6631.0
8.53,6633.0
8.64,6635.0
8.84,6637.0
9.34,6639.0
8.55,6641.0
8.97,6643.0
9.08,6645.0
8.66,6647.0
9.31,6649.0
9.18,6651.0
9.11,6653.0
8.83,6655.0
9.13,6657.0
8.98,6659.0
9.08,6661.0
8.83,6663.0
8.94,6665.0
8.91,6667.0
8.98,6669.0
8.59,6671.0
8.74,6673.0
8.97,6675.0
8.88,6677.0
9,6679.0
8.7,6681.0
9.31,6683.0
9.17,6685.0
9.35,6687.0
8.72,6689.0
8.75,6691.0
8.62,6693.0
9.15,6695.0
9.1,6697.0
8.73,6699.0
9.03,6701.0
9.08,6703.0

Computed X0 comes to 1.6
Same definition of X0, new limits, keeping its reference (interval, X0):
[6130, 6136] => 1.4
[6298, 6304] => 0.3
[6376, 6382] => 1.9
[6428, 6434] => 1.2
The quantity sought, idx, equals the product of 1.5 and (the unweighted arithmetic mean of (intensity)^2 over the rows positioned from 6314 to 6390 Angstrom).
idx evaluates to 128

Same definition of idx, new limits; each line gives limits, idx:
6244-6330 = 126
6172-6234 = 116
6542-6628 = 115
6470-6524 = 121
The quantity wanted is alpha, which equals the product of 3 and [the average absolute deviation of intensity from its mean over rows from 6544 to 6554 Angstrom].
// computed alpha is 0.18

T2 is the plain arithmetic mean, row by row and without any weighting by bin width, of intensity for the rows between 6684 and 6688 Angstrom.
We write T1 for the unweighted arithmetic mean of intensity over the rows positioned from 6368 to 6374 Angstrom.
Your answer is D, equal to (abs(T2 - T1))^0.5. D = 0.45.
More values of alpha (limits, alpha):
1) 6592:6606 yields 0.42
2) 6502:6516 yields 0.73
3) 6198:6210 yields 0.66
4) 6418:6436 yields 0.39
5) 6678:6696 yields 0.74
